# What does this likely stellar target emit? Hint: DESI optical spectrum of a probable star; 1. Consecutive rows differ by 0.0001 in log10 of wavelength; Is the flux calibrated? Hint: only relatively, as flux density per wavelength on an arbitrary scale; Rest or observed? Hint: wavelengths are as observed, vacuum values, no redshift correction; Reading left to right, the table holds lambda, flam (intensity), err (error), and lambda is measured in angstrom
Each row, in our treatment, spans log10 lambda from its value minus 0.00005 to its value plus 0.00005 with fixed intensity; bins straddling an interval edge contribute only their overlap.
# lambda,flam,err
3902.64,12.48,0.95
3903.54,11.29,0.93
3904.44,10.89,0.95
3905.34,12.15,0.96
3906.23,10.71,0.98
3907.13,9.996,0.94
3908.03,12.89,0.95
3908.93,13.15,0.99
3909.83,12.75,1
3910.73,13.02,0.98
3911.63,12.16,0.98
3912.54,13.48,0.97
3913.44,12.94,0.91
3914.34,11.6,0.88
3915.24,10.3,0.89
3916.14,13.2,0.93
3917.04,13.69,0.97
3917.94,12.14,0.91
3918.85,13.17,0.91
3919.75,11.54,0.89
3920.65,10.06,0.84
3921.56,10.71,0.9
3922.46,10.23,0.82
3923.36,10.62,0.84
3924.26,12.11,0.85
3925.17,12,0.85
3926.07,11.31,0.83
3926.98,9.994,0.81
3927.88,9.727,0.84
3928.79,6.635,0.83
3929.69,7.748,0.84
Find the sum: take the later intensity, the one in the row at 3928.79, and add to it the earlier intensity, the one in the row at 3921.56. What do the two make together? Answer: 17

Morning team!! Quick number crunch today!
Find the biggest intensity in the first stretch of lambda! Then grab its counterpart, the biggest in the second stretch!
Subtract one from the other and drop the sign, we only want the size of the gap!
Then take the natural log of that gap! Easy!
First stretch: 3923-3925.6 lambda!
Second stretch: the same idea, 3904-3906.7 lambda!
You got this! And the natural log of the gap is -3.2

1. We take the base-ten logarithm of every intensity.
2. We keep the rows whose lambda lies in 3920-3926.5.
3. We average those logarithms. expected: 1.04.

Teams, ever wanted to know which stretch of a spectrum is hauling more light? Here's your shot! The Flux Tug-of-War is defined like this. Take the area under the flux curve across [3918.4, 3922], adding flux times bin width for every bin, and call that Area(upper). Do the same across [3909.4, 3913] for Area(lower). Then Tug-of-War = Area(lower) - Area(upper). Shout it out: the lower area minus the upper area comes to 5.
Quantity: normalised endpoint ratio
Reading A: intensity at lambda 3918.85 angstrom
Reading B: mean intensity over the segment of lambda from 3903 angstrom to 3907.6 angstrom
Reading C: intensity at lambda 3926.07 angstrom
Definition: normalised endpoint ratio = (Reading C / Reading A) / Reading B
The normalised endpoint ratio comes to 0.078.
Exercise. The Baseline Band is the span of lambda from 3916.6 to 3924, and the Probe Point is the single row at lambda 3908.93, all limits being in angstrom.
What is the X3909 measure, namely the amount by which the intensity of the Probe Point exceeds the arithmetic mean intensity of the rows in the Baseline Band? 1.6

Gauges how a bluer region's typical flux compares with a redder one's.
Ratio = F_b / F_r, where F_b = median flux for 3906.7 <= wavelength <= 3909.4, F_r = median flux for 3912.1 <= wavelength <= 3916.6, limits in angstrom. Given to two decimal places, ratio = 1.00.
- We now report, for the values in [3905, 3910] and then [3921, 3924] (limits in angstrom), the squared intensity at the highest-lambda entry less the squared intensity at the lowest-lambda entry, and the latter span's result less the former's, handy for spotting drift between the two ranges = -17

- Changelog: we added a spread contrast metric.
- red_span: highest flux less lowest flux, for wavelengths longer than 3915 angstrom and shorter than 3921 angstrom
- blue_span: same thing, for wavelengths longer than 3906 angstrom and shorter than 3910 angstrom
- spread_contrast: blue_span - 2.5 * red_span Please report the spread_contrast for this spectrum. -5.9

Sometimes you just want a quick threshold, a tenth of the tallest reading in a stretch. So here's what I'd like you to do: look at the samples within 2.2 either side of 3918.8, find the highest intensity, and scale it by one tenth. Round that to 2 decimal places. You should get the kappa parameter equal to 1.37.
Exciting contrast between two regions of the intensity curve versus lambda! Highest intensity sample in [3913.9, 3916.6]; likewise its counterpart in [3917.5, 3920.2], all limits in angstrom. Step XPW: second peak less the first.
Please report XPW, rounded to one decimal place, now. 0.0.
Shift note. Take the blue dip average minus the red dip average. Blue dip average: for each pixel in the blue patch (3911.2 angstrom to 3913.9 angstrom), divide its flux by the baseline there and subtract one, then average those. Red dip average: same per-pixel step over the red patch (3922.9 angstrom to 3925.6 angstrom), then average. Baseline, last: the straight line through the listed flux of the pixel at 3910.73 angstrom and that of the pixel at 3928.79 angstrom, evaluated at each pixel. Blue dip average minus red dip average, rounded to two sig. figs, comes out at -0.37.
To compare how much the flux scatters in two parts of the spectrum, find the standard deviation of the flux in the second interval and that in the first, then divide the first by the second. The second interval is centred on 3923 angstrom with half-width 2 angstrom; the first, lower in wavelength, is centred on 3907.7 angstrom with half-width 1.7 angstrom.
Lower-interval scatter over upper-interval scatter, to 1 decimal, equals 1.9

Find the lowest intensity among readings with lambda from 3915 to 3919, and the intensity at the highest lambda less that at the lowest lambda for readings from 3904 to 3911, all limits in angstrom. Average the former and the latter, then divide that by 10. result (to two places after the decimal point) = 0.62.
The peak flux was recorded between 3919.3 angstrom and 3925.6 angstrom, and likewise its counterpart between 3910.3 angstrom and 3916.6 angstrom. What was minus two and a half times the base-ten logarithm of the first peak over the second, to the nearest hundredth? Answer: 0.12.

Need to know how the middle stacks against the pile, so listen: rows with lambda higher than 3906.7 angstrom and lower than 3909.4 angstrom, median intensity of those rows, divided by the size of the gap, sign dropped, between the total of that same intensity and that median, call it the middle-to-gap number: 0.557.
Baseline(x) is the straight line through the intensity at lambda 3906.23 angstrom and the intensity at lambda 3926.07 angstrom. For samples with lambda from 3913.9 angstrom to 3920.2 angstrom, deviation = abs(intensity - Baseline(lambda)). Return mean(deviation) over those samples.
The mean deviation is 1.4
